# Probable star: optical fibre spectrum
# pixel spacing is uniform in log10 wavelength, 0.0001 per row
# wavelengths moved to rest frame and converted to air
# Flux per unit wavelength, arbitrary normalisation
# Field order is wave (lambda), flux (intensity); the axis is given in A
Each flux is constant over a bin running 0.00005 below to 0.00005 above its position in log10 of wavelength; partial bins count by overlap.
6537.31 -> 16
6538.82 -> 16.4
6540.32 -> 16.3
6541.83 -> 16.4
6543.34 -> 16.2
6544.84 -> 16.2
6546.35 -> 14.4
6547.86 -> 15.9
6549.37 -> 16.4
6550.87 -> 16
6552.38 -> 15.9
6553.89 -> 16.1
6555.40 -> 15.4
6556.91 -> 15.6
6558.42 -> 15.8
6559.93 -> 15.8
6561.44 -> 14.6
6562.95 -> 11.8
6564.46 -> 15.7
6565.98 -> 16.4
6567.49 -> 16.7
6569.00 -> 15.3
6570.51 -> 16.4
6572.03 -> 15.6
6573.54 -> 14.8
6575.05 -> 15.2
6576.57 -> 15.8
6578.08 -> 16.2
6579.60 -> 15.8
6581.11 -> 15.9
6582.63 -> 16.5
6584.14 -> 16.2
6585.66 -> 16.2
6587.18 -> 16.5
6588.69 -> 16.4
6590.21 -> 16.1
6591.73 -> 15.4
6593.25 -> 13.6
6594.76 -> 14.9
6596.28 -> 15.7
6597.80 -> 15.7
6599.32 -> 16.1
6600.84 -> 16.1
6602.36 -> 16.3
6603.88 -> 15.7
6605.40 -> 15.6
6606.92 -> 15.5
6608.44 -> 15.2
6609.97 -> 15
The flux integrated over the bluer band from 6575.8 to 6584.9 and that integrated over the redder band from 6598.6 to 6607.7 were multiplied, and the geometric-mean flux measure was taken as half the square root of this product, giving 72.7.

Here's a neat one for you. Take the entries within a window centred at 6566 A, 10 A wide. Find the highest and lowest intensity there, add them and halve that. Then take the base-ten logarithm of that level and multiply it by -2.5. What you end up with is -2.88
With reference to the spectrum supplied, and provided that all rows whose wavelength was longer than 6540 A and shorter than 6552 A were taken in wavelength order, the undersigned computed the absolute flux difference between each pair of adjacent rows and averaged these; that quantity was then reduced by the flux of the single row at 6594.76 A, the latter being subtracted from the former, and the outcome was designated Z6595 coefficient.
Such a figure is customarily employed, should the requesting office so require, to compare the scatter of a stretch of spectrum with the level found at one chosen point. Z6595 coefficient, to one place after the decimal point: -14.3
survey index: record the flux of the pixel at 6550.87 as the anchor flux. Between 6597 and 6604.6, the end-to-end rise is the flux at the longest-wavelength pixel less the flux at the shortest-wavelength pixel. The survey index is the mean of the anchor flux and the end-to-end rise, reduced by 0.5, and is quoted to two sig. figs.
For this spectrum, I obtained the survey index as 7.5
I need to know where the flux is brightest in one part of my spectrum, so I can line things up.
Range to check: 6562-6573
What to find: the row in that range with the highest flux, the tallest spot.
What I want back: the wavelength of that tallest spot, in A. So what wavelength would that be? 6567.49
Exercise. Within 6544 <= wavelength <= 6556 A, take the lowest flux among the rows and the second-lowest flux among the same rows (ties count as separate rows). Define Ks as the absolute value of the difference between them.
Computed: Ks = 1.0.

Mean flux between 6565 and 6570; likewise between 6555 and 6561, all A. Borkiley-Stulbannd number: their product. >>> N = 252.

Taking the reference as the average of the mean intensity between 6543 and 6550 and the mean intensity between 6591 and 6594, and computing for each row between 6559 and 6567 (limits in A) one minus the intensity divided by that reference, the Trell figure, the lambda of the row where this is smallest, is 6565.98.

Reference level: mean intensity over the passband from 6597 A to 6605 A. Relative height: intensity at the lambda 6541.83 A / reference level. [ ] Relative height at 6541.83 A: 1.03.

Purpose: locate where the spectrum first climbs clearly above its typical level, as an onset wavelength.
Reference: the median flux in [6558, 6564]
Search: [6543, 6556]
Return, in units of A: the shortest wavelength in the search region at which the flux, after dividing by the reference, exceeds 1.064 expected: 6543.34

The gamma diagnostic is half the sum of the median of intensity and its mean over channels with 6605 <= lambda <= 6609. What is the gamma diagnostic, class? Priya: 15.5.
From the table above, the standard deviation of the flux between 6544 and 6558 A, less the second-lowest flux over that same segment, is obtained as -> -14.8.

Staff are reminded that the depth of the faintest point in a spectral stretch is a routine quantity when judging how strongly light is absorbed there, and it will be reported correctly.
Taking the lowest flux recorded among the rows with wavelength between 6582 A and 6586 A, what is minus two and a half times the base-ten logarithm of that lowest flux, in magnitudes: -3.02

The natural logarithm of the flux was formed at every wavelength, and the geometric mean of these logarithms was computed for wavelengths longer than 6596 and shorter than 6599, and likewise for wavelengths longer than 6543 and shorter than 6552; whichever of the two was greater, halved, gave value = 1.38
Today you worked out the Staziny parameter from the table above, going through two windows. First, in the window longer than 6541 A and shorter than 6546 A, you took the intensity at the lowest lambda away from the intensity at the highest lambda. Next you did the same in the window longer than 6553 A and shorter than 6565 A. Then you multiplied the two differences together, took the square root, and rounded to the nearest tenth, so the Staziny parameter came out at 0.3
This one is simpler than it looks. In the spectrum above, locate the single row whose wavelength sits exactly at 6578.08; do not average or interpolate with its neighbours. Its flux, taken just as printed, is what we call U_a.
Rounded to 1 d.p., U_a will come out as 16.2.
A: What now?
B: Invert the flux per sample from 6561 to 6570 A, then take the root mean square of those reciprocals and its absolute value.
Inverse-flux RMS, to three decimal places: 0.068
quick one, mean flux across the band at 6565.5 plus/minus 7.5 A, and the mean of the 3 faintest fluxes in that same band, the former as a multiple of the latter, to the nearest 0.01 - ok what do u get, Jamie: 1.11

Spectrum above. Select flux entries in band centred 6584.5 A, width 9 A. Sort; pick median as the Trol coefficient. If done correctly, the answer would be 16.3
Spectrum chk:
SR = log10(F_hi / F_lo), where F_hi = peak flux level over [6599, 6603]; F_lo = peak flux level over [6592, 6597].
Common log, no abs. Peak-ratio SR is 0.016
